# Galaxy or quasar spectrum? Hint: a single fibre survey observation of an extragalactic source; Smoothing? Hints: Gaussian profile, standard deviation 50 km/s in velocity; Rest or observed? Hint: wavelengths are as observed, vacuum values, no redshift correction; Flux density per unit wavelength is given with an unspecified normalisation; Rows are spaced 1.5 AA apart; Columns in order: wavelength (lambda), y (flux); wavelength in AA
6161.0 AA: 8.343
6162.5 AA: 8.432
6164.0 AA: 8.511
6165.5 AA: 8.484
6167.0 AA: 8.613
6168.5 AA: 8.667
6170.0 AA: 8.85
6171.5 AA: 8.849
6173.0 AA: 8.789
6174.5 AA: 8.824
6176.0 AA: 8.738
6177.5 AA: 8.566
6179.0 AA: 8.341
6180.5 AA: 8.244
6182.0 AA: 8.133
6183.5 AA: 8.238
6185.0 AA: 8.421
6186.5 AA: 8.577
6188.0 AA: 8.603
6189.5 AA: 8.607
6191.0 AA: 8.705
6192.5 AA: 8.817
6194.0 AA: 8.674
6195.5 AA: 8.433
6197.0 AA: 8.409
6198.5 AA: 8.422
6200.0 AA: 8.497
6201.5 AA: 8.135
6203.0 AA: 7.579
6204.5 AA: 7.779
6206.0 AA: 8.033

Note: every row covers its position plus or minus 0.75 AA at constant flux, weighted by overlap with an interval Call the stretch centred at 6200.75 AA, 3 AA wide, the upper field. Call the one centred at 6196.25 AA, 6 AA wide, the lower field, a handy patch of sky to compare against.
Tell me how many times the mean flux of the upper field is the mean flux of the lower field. 0.98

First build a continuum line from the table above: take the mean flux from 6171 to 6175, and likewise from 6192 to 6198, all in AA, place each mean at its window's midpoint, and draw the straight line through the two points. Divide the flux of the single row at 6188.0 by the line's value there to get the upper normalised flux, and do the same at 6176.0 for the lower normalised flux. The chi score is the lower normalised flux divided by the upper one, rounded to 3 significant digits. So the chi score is 1.00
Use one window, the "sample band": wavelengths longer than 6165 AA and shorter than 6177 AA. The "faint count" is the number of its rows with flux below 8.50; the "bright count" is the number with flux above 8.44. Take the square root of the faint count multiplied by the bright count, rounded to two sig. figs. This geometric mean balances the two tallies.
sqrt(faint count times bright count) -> 2.8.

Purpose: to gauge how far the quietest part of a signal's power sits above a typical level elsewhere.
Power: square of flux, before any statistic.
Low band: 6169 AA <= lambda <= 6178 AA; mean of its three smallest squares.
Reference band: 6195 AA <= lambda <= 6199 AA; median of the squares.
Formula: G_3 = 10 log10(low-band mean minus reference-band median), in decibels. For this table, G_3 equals 6.7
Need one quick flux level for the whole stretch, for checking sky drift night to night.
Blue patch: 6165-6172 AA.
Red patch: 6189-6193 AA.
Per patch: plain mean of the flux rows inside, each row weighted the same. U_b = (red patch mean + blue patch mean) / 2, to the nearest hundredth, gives 8.70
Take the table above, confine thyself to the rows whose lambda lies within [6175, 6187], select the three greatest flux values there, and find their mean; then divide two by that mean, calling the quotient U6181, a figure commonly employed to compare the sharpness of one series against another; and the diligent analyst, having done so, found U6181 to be 0.232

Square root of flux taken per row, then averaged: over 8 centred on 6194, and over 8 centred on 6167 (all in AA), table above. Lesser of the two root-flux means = 2.93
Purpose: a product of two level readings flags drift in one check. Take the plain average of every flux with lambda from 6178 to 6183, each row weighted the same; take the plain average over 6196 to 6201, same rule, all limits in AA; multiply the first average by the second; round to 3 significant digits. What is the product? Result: 69.6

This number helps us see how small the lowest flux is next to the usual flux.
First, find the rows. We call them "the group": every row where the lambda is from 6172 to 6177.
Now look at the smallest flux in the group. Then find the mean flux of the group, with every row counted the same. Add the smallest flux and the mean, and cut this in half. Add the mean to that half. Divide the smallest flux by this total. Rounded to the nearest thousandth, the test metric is 0.498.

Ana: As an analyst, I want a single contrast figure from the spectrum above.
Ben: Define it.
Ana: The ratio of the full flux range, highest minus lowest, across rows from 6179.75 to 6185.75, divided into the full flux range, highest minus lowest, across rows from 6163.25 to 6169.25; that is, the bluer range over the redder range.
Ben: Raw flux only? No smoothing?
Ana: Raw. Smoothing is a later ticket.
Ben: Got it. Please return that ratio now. 0.64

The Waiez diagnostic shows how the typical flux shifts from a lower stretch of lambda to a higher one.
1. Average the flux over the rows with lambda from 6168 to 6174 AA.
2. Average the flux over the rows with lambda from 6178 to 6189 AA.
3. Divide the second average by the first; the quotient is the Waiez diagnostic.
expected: 0.952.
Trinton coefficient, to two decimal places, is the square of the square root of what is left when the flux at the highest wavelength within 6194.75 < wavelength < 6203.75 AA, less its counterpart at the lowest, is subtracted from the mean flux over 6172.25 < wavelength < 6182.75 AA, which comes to 9.37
